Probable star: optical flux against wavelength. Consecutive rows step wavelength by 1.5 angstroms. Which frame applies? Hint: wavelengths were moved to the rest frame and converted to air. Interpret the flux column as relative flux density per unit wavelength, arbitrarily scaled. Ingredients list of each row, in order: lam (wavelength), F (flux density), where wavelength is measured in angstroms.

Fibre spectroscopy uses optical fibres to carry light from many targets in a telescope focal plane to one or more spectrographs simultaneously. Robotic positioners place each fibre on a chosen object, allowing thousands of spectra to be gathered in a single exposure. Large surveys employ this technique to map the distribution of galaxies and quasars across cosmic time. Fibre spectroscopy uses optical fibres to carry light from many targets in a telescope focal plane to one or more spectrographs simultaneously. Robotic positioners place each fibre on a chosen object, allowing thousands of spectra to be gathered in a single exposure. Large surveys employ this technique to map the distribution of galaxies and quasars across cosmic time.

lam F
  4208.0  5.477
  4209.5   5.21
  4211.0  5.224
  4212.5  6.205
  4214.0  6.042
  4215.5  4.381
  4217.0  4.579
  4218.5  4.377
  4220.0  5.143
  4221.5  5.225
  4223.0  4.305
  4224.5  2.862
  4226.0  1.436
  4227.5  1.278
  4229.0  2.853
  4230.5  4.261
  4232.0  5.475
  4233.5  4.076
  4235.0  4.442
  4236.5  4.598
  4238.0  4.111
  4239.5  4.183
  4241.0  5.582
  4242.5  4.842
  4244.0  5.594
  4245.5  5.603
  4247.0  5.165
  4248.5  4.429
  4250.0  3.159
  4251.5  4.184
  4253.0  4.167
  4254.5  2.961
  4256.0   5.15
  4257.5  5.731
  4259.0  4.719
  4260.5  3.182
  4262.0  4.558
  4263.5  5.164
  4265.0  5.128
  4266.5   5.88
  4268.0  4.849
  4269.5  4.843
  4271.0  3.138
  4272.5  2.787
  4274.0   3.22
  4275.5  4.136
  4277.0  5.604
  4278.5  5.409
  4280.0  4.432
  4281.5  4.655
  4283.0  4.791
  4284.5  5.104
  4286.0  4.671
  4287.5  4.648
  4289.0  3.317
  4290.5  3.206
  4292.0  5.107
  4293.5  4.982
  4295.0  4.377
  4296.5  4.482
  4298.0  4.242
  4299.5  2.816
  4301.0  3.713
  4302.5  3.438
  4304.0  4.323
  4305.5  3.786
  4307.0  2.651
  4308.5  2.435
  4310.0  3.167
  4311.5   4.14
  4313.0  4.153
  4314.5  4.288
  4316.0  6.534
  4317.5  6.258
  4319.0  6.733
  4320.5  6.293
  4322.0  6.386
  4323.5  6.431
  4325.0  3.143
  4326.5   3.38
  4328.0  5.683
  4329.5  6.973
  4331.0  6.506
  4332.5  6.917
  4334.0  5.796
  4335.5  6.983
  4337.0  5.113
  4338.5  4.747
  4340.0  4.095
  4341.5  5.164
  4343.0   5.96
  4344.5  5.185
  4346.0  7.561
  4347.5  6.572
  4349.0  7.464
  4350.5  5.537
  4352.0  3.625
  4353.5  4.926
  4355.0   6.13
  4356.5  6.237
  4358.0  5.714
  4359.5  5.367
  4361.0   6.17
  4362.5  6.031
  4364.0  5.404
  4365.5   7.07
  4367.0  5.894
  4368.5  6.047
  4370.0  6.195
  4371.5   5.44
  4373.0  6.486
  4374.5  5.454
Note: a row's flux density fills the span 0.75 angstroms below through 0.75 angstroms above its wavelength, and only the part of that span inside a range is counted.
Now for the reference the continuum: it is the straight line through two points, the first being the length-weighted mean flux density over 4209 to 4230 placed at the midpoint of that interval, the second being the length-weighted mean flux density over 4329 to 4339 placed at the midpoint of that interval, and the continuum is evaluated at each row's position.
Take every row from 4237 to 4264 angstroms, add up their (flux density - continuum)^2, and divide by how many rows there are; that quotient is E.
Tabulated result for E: 0.79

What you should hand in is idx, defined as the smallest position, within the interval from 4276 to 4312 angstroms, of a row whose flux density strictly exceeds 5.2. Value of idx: 4277.0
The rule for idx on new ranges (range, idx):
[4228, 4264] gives 4232.0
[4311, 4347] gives 4316.0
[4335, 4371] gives 4335.5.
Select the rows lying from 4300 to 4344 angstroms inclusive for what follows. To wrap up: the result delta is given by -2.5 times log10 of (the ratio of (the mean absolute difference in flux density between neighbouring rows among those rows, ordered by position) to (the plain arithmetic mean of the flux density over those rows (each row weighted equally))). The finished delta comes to 1.94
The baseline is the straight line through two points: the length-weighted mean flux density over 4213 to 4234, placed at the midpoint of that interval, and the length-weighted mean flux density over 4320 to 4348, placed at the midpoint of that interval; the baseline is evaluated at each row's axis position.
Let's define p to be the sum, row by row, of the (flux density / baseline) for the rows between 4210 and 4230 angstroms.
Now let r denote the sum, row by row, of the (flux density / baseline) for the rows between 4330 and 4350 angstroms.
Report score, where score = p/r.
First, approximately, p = 13.6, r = 13.4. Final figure 1.01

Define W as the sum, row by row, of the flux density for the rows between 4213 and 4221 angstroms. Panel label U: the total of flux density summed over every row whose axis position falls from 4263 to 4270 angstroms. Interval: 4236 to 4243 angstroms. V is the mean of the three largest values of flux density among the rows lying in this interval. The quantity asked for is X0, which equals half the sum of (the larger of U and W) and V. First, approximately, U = 26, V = 5.0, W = 25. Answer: 15.4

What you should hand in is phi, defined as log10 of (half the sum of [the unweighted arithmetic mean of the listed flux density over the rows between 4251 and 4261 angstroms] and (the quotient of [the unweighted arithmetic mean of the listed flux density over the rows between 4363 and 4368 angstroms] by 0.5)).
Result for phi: 0.918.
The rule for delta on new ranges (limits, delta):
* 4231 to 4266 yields 1.92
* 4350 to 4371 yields 2.17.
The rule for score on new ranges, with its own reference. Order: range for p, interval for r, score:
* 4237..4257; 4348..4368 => 1.08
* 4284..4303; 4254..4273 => 0.85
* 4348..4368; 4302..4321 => 1.15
